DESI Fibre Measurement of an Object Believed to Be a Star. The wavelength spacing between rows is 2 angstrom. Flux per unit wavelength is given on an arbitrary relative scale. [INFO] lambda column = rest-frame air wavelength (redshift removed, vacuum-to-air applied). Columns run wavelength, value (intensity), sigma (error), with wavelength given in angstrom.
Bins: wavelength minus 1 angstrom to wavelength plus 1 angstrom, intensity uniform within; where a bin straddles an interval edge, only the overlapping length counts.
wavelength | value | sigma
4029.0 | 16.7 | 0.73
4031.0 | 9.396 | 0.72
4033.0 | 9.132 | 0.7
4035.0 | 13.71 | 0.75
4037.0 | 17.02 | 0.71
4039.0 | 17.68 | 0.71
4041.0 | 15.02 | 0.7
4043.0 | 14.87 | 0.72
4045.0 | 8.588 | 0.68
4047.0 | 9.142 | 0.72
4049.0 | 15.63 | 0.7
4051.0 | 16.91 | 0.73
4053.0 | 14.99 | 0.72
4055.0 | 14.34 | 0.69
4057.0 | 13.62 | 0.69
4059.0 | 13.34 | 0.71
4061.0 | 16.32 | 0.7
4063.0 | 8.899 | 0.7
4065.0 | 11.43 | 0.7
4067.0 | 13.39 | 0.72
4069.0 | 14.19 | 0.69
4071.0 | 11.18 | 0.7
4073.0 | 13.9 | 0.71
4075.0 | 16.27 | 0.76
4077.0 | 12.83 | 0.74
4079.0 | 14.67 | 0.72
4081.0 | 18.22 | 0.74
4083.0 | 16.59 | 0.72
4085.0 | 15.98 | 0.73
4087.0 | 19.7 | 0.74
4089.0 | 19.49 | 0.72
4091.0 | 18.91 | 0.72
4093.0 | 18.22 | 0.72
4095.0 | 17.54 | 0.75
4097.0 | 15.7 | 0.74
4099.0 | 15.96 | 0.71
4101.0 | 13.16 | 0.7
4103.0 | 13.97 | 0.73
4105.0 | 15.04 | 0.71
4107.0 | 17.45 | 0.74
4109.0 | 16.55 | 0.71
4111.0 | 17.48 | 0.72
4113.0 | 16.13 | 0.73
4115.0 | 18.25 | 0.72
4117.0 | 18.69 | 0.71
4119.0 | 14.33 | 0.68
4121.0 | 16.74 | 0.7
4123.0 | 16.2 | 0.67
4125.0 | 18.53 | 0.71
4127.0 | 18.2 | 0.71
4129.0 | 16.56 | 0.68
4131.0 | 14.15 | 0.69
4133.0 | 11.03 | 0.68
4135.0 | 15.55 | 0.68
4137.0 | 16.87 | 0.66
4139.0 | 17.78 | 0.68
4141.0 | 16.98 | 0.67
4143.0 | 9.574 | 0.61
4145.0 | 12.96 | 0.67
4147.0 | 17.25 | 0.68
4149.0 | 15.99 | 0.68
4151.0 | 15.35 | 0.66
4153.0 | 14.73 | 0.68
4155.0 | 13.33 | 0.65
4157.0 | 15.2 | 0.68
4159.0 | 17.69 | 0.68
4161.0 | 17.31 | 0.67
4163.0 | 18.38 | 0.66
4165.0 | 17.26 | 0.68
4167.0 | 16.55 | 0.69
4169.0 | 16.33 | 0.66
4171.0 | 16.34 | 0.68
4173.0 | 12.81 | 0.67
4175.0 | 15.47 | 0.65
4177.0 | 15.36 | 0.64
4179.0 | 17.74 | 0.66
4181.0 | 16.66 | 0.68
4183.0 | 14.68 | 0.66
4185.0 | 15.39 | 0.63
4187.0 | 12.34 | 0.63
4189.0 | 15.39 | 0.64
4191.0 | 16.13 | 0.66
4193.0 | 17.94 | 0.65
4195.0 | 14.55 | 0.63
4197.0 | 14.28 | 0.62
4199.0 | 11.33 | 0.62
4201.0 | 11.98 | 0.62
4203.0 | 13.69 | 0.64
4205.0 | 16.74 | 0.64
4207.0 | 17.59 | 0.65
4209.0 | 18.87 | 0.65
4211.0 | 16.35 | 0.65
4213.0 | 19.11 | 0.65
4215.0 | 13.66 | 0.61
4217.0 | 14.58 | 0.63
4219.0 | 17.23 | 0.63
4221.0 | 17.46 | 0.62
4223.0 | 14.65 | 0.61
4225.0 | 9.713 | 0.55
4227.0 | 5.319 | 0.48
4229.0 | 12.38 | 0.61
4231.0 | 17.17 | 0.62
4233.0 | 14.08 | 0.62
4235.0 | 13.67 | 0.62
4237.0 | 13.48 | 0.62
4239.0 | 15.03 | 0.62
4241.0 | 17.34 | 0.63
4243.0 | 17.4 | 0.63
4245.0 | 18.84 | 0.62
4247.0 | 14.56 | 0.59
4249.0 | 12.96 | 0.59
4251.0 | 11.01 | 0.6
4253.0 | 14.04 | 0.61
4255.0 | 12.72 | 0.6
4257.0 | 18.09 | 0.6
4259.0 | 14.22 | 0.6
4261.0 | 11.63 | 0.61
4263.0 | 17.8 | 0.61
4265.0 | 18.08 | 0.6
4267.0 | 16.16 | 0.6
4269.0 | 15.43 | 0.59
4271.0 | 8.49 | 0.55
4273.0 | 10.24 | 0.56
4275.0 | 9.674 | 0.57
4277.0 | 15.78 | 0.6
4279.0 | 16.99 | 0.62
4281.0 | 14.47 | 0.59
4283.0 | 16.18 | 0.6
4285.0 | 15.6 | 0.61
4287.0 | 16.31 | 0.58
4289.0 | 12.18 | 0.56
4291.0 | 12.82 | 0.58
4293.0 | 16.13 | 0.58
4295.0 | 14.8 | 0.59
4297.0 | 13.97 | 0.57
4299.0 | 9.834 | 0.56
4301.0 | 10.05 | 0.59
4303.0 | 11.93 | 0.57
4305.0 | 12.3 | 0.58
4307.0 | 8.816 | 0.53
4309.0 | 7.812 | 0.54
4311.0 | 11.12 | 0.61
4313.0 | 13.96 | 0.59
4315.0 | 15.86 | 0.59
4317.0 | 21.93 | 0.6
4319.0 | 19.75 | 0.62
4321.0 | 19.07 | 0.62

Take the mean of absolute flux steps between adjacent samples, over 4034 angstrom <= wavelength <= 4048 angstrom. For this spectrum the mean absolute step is 2.3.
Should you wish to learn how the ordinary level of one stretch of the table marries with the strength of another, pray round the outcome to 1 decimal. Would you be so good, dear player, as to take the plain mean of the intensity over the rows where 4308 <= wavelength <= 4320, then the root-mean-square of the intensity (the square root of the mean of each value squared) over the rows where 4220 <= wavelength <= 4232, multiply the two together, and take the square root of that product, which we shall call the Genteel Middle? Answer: 14.3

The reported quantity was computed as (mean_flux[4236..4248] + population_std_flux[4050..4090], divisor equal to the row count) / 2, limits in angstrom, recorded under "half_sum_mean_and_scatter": 9.4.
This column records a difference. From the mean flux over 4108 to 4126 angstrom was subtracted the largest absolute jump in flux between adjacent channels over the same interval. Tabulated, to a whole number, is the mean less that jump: 13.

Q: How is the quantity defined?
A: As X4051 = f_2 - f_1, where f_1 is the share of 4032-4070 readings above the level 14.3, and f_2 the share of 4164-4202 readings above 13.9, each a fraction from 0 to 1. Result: 0.32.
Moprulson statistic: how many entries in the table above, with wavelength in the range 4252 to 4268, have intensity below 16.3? 5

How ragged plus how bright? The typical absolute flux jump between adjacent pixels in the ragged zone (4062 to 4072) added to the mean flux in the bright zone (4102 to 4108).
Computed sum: 18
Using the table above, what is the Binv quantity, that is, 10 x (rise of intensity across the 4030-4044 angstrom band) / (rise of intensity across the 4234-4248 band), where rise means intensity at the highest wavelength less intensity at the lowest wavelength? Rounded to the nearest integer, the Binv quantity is 62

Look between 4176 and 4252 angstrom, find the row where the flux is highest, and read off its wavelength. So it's 4213.0 angstrom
